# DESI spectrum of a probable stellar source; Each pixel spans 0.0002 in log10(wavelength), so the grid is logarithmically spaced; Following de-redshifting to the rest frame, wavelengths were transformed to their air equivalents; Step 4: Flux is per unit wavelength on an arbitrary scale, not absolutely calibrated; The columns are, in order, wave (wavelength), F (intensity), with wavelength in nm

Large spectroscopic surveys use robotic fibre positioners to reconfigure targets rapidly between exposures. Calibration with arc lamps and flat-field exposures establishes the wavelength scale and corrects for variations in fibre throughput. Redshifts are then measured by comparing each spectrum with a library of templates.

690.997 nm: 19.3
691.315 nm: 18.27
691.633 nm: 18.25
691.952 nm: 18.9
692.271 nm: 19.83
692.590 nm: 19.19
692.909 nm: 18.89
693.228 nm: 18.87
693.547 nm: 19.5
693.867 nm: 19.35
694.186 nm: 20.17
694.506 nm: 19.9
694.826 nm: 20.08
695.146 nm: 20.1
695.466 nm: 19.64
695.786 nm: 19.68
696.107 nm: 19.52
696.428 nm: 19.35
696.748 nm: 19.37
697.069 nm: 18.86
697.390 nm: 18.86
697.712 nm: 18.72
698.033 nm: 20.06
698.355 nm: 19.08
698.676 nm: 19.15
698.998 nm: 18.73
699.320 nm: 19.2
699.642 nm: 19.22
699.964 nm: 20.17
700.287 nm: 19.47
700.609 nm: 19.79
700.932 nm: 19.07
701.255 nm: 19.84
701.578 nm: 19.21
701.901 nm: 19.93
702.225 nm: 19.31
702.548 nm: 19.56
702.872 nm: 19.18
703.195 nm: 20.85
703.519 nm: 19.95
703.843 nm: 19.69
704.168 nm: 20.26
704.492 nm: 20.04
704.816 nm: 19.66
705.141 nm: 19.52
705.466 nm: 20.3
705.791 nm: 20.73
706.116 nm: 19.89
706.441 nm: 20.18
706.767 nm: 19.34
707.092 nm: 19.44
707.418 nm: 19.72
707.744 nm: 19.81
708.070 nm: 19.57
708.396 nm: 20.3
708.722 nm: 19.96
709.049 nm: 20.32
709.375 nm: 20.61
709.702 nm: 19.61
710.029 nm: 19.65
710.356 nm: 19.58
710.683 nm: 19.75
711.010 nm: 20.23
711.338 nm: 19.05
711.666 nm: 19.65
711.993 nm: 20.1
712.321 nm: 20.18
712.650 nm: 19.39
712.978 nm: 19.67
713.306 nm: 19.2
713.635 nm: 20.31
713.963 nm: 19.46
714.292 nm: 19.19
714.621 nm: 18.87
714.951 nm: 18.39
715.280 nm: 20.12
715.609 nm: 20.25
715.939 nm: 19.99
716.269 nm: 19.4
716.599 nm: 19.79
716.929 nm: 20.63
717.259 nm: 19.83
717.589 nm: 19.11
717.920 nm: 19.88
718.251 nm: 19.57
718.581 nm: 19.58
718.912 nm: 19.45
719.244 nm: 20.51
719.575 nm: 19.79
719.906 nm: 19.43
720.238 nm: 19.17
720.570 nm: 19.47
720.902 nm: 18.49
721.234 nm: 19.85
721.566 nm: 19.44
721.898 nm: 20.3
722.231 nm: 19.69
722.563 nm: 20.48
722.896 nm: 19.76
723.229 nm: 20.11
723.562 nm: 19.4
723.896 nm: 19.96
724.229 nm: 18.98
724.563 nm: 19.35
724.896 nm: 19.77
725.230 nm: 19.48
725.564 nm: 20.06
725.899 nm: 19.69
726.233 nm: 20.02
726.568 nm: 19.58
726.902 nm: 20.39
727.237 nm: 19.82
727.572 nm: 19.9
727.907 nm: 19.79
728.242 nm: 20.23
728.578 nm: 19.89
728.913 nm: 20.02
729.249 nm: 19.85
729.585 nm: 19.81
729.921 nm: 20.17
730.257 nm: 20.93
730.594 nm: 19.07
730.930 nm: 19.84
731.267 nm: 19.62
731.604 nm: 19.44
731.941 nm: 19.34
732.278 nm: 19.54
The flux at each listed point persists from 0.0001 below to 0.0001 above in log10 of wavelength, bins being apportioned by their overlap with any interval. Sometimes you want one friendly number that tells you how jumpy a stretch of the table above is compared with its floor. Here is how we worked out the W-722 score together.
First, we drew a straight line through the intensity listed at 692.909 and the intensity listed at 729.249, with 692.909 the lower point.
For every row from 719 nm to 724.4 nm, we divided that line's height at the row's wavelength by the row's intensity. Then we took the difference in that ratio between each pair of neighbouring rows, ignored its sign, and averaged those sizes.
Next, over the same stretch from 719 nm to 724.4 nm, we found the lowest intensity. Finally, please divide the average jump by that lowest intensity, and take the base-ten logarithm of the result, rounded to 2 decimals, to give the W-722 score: -2.74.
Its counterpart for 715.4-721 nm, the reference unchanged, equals -2.84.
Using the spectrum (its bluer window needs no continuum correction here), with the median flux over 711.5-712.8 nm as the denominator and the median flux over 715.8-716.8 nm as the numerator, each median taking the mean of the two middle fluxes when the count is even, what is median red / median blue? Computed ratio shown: 1.00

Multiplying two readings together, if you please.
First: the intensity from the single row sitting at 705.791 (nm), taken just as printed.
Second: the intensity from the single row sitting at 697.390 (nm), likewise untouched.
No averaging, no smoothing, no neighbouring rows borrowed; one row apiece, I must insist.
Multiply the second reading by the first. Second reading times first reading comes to 391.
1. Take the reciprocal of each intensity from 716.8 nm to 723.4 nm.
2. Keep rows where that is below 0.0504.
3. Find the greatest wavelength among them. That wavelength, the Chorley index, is 723.229 nm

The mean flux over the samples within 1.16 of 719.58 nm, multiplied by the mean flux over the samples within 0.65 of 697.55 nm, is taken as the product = 375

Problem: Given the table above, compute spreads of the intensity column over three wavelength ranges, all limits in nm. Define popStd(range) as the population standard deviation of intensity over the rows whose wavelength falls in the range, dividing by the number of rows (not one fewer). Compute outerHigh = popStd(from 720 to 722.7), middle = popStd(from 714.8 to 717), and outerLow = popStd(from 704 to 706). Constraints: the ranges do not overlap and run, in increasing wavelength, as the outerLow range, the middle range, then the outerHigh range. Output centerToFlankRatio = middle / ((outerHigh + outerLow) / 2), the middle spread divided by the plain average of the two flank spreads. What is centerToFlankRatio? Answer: 1.35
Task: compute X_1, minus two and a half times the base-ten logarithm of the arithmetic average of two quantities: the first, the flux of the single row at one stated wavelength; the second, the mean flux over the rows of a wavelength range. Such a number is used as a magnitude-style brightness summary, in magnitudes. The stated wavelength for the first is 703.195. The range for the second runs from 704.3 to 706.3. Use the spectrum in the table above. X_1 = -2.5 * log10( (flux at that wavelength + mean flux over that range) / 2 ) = -3.28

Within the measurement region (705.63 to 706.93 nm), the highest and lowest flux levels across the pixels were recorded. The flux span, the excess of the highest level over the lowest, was 1.4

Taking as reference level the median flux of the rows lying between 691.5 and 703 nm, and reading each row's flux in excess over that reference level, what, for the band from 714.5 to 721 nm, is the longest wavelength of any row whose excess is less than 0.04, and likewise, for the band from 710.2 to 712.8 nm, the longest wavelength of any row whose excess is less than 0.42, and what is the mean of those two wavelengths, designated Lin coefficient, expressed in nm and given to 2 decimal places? 716.78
